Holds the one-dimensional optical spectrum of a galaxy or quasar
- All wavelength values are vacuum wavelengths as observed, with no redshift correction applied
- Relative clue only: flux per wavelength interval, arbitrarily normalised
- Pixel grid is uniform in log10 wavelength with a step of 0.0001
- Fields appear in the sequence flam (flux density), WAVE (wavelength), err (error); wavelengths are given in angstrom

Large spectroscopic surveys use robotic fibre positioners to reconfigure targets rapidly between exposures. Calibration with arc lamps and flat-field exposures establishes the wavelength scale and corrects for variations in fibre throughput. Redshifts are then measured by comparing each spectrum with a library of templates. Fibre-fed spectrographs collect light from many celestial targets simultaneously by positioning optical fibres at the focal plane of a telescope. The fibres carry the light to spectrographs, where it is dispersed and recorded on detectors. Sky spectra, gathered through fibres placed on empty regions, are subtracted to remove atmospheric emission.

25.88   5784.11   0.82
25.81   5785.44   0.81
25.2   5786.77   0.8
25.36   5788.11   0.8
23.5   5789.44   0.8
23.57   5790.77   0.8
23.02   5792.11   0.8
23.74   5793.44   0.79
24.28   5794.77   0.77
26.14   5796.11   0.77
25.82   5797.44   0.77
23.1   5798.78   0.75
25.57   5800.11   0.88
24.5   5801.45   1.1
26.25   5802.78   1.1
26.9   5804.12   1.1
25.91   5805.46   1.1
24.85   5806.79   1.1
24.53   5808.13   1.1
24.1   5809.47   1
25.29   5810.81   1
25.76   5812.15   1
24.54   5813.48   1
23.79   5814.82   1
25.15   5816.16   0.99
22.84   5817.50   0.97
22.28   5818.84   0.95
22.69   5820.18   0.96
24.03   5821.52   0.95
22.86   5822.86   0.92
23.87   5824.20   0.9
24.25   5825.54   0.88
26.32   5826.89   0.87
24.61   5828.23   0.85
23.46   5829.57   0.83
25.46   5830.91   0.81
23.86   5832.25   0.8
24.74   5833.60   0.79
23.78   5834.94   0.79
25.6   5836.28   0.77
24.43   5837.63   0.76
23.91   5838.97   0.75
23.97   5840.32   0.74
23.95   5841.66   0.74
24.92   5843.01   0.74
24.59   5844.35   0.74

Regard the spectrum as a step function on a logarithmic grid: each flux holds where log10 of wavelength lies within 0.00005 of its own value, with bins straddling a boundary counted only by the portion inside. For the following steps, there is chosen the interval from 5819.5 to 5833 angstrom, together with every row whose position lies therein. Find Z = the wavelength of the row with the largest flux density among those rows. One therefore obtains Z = 5826.89 angstrom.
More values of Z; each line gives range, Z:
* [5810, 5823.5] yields 5812.15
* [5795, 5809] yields 5804.12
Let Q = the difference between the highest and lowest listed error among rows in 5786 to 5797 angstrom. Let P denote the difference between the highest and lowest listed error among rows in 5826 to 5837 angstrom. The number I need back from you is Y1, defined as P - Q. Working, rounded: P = 0.100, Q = 0.030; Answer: 0.07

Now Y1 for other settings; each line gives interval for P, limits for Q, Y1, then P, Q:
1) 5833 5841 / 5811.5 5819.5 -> 0.00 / 0.050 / 0.050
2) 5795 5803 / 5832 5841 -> 0.29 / 0.350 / 0.060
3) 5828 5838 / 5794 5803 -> -0.26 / 0.090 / 0.350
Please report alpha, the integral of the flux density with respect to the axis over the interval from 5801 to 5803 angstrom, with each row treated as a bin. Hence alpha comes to 51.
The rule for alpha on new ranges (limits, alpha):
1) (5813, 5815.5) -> 60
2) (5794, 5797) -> 76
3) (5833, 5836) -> 73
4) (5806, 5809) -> 74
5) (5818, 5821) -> 68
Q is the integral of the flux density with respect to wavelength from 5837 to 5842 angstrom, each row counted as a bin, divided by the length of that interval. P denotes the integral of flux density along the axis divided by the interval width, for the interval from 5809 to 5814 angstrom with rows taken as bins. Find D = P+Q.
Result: 49.1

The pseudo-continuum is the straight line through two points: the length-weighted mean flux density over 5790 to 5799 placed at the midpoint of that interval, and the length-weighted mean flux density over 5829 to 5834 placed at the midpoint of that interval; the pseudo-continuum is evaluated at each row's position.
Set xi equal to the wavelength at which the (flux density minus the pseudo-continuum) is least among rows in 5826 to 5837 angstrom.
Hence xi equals 5829.57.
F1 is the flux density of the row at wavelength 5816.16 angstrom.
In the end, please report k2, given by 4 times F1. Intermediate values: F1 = 25.15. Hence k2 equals 100.6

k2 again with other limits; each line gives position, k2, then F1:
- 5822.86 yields 91.4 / 22.86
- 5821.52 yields 96.1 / 24.03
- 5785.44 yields 103.2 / 25.81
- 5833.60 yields 99.0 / 24.74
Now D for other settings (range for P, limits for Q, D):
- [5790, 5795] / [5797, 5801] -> 48.3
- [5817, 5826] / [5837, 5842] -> 47.3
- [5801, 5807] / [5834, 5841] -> 50.2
